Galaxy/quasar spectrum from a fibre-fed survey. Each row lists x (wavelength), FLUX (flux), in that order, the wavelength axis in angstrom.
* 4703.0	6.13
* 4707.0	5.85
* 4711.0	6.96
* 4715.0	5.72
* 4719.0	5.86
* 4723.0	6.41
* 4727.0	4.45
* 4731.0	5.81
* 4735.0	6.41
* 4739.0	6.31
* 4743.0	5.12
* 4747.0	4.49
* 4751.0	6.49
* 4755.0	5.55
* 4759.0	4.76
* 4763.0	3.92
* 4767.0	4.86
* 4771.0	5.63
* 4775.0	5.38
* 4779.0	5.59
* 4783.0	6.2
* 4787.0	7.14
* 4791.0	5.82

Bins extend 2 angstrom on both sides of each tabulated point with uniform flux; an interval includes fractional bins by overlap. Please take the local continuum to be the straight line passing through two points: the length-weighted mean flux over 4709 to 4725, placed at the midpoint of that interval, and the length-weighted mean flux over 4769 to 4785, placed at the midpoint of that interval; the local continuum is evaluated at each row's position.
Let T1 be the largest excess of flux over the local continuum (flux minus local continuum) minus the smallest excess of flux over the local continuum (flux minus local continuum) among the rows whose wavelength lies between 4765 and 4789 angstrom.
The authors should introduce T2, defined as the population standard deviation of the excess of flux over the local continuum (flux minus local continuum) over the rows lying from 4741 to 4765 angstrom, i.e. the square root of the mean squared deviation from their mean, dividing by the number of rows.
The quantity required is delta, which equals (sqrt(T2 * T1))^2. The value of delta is 1.96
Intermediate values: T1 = 2.46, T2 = 0.80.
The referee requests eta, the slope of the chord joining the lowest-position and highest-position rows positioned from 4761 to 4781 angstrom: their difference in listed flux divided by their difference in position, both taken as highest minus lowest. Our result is 0.10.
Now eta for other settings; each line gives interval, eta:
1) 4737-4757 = -0.05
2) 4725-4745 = 0.04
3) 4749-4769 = -0.10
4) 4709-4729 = -0.16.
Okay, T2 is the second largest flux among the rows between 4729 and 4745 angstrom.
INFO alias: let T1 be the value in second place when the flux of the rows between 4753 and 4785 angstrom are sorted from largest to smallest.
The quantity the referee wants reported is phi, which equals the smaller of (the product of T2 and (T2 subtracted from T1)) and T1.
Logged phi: -4.3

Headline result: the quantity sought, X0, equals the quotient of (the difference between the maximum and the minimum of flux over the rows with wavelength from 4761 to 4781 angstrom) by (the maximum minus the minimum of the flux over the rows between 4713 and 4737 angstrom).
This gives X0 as 0.87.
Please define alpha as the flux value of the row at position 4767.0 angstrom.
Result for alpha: 4.86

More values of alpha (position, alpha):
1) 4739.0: 6.31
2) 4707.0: 5.85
